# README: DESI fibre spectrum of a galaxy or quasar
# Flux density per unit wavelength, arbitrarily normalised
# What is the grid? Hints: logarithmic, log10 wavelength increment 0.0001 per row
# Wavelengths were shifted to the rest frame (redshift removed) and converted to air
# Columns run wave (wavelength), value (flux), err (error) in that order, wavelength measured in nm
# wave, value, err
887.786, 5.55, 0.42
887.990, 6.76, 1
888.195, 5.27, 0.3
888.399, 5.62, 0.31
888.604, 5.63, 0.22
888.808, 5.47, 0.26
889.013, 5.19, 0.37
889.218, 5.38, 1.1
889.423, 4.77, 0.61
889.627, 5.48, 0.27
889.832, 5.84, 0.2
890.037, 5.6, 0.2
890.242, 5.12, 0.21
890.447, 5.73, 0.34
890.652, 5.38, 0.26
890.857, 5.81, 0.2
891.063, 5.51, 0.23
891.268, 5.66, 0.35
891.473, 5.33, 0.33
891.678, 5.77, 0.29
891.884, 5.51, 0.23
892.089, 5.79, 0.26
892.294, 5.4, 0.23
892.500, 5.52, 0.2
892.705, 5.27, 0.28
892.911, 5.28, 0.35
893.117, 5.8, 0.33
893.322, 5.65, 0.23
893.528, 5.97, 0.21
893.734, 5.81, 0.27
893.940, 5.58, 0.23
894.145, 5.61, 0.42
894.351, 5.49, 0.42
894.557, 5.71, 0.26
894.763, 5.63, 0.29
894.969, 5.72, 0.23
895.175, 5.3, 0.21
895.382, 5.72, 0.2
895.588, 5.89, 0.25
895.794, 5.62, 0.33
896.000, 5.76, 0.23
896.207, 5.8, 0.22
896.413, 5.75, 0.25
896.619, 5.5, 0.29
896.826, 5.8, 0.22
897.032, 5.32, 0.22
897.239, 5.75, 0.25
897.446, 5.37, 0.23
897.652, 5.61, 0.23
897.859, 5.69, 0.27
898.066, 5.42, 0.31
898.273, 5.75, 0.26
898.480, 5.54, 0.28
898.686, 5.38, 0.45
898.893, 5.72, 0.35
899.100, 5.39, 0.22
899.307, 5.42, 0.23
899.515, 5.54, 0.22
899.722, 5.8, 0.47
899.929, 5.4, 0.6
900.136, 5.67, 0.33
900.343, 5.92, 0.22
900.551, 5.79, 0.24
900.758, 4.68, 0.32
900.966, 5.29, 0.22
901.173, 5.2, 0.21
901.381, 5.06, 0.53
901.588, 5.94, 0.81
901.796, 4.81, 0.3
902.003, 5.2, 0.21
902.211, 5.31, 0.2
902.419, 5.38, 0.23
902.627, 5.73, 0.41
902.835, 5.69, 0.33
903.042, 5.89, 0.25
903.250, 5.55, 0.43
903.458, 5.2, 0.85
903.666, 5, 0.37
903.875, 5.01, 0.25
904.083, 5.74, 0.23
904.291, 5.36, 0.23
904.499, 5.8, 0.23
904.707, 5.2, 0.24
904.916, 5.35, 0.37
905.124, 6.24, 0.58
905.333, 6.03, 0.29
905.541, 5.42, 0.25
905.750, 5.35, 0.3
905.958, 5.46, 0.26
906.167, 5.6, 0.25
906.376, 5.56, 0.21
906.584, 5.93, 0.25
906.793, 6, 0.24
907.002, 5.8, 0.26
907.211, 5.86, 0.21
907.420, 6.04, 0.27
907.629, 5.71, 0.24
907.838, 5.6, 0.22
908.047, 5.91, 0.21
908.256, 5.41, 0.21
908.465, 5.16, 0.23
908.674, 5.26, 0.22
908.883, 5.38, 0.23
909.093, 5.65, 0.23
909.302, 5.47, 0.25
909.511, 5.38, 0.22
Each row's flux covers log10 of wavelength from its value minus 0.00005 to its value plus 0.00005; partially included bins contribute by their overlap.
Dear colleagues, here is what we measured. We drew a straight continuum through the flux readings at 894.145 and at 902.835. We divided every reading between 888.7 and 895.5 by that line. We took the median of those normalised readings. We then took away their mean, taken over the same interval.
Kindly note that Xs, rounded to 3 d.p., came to 0.004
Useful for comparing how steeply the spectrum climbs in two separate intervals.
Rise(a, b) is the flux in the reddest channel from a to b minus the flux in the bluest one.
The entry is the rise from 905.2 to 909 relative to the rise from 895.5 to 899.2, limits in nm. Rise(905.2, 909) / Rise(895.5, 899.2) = 1.3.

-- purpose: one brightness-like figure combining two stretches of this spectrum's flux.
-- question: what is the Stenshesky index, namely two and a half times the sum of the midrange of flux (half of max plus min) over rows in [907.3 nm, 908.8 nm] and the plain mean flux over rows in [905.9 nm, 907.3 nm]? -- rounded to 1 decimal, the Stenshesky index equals 28.4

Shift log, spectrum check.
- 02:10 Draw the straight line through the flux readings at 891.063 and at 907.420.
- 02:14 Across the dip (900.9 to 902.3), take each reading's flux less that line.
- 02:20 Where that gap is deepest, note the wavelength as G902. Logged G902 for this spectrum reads 901.796 nm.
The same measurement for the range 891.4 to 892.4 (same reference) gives 891.473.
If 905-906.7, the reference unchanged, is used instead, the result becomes 905.750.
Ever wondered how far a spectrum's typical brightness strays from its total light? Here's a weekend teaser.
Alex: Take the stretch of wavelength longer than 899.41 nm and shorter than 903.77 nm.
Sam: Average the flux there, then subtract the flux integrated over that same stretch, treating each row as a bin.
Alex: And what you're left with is -18.2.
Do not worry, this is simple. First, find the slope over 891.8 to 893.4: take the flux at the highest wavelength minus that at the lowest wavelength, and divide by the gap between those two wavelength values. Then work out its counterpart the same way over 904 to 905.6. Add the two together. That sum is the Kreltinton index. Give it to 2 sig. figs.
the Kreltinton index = -0.12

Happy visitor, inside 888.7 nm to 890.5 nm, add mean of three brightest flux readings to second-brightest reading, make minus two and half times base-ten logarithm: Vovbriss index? -2.65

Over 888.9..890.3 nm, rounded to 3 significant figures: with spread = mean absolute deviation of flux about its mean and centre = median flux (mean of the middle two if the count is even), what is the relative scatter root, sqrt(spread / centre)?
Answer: 0.223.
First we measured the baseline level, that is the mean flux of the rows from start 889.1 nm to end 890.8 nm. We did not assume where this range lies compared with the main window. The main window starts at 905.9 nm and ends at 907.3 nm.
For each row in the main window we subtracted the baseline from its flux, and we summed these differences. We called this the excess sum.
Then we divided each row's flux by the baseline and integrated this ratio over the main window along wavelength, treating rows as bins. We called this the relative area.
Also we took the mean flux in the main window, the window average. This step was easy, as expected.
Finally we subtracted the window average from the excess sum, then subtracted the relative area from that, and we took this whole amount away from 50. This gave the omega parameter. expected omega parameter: 55.0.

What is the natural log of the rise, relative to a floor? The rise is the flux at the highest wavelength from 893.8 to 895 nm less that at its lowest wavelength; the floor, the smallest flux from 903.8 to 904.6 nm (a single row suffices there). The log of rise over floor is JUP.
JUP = -3.6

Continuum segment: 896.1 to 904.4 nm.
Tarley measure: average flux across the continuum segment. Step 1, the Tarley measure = 5.48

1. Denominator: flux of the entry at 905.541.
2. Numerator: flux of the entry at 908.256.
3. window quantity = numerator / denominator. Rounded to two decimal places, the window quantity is 1.00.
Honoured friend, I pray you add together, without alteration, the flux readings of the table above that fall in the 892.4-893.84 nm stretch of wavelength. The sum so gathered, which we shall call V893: 39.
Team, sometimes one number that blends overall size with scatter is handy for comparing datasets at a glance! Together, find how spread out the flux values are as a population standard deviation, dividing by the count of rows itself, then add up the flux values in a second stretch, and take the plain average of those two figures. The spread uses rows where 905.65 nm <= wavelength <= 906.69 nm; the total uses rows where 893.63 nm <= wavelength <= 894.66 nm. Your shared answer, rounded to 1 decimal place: 14.2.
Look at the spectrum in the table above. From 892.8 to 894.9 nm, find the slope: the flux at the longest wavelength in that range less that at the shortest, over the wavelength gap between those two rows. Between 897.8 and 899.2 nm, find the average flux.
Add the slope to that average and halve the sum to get 2.87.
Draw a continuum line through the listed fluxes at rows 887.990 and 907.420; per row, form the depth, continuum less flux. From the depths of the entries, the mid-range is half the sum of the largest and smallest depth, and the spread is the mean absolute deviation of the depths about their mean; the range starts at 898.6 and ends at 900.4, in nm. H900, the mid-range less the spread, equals 0.50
